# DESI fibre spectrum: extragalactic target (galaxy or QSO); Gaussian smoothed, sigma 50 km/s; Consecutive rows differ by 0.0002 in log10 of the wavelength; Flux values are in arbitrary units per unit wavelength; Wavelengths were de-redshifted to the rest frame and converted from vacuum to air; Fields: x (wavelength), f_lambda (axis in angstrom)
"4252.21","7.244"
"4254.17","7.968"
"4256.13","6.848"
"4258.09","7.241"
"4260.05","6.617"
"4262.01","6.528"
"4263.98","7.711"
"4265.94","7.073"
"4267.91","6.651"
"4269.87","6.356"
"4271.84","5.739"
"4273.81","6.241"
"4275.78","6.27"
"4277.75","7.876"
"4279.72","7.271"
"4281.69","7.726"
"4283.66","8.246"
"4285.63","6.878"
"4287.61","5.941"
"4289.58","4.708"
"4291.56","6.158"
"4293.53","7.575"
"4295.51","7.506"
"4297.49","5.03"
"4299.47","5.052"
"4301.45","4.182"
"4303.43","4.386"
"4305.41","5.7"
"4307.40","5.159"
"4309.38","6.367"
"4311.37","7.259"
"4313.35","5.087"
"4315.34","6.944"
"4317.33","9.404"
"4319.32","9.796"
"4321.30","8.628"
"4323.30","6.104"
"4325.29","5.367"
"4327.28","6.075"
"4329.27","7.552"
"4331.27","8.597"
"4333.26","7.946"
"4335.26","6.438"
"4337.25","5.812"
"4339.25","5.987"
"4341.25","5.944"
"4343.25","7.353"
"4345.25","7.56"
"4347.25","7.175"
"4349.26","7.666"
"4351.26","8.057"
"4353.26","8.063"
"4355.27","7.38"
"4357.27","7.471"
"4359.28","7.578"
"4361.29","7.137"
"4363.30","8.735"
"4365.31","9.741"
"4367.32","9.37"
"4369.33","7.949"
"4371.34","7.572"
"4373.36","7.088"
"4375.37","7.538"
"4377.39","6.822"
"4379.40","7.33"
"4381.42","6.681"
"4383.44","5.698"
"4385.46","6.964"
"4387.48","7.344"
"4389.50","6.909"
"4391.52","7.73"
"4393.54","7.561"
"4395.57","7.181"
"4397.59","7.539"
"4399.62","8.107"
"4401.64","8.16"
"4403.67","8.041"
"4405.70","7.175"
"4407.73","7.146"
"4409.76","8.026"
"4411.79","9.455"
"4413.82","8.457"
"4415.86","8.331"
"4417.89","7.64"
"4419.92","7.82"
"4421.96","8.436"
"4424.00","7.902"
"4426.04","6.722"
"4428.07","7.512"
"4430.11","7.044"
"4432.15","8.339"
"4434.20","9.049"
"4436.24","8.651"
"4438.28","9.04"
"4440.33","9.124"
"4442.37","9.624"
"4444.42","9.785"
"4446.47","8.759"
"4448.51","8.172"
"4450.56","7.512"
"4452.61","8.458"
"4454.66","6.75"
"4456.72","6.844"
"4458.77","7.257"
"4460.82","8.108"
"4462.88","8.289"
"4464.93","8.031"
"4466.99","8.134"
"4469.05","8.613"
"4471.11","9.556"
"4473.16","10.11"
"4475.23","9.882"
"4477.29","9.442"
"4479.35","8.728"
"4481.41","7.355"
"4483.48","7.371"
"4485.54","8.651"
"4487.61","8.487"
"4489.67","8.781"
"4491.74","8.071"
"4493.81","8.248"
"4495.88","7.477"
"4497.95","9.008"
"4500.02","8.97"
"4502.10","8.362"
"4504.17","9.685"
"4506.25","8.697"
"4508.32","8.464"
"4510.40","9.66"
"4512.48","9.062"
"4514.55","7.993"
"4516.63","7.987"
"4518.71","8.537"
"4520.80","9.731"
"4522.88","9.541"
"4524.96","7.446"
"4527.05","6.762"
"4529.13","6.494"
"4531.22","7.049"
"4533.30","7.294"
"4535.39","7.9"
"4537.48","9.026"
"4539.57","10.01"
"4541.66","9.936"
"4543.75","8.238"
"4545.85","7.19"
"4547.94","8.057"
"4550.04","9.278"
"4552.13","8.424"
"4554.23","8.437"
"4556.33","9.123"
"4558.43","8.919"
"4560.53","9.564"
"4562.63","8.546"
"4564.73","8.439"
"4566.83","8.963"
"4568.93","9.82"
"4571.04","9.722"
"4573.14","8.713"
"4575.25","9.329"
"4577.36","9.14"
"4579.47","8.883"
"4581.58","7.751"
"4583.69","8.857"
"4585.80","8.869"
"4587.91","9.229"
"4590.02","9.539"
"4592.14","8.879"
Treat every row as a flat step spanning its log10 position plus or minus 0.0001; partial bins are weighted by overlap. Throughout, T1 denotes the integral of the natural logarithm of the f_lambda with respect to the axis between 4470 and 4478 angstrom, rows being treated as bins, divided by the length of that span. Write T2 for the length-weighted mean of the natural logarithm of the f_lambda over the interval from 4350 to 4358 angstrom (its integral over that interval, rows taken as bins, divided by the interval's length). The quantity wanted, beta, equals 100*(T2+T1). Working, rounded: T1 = 2.28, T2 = 2.05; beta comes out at 433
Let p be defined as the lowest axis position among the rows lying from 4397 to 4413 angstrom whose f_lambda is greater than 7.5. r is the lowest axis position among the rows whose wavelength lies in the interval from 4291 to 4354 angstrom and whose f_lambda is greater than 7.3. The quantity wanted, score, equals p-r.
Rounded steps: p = 4397.59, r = 4293.53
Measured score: 104.1 angstrom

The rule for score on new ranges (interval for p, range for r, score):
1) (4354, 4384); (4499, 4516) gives -140.7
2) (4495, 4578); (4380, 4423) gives 110.5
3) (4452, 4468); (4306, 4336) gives 135.3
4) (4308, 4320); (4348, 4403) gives -31.9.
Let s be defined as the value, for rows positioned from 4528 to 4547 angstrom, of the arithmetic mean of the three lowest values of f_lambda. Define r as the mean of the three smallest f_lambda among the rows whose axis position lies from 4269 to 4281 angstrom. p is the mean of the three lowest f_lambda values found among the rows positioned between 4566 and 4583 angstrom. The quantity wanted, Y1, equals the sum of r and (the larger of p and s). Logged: 14.5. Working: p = 8.45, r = 6.1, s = 6.9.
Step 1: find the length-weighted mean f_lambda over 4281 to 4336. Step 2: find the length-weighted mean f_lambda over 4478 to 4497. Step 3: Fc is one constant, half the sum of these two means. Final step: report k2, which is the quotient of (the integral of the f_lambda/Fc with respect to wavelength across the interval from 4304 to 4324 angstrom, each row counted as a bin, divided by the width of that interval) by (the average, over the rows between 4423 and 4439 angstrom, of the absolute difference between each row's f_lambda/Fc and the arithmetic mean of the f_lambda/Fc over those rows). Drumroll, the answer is 9.5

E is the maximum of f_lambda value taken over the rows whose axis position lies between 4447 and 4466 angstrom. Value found 8.458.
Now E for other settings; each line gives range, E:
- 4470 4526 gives 10.11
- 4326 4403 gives 9.741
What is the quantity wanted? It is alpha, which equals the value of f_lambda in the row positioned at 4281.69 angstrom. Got 7.726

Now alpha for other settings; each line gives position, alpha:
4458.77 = 7.257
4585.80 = 8.869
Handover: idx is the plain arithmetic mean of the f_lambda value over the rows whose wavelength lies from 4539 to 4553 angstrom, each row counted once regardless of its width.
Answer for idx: 8.7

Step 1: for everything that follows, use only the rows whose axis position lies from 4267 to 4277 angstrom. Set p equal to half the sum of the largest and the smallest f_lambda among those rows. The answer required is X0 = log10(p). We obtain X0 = 0.792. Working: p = 6.2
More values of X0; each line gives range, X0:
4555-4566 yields 0.954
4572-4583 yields 0.931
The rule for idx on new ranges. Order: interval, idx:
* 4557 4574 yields 9.1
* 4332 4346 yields 6.7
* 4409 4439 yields 8.2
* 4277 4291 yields 6.9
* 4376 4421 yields 7.6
